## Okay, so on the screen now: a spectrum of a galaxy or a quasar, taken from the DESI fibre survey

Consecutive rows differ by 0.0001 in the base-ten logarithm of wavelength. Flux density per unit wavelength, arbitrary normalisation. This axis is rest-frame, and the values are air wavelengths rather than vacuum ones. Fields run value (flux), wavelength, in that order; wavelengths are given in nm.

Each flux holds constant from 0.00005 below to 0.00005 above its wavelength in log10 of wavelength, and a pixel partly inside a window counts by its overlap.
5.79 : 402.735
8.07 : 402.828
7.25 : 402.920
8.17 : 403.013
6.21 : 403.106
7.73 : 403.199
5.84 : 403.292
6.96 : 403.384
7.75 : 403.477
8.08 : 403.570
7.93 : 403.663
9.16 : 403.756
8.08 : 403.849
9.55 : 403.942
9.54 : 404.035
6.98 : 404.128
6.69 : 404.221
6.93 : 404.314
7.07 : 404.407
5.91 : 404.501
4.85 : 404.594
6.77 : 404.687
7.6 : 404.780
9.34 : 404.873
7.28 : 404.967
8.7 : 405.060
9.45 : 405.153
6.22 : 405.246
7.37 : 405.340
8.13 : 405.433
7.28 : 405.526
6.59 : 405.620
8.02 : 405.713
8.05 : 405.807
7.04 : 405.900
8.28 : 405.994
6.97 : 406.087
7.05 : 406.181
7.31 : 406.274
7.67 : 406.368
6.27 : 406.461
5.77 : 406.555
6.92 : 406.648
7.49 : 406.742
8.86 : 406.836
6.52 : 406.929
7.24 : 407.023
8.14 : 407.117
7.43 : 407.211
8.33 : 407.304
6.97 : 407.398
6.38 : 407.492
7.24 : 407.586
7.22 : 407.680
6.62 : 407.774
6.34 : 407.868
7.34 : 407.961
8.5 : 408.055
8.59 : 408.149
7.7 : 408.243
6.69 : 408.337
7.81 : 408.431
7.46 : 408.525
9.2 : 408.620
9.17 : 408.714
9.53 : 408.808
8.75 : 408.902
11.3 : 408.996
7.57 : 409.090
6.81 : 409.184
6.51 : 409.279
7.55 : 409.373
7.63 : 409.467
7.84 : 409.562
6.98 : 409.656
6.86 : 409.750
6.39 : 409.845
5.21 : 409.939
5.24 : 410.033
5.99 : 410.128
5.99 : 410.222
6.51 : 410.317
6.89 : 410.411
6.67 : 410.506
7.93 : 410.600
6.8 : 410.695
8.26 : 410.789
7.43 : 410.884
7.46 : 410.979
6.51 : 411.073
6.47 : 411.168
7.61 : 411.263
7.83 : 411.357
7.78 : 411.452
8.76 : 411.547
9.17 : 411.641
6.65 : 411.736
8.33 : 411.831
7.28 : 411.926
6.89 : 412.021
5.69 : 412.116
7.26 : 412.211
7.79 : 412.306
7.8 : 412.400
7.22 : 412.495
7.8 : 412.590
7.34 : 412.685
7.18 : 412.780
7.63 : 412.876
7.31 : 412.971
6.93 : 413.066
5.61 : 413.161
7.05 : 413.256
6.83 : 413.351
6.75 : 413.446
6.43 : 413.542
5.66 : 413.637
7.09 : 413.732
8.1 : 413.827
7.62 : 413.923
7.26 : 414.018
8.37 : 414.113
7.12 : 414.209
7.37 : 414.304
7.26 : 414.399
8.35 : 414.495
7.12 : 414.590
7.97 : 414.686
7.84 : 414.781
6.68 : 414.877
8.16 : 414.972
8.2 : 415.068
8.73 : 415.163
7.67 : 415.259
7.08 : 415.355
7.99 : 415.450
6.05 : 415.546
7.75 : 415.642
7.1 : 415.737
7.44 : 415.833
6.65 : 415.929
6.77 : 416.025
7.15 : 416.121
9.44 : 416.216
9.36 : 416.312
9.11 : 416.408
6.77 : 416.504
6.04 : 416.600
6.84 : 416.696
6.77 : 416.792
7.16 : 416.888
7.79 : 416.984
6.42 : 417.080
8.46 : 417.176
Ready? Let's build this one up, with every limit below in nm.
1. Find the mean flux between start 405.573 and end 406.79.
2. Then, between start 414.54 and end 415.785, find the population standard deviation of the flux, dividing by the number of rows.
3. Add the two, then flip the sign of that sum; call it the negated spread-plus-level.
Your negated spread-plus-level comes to -7.9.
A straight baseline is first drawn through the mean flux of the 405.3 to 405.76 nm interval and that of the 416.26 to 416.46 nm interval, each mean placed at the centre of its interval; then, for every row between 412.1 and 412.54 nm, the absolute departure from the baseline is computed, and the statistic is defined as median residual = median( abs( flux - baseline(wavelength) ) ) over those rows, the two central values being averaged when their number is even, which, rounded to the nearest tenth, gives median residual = 1.3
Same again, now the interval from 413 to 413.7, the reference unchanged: 2.0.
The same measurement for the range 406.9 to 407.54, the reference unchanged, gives 0.6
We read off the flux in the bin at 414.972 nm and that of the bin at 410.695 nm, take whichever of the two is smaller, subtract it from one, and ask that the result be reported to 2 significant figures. -5.8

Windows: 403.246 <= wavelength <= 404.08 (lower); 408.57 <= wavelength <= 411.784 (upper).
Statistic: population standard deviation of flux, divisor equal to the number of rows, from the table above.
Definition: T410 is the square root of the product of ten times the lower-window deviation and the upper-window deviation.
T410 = 3.82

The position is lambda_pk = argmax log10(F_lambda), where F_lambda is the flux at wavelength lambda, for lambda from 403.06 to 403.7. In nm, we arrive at 403.570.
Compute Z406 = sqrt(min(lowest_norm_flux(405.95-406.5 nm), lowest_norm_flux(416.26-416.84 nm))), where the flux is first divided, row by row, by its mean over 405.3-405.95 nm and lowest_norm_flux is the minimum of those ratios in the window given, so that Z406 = 0.90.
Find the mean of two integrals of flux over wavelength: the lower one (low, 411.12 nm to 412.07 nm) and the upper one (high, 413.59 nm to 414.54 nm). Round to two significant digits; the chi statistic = 7.2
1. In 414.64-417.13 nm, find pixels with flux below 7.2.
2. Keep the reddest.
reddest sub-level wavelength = 417.080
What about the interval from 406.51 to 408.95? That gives 408.337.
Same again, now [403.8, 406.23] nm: 406.181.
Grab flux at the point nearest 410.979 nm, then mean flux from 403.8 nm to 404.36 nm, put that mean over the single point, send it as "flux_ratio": 1.07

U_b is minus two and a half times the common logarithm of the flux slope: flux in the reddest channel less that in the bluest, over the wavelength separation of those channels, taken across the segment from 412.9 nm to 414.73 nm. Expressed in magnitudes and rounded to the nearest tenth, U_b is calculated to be 1.0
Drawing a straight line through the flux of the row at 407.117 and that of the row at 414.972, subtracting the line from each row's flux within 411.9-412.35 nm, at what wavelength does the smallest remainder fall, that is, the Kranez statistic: 412.116 nm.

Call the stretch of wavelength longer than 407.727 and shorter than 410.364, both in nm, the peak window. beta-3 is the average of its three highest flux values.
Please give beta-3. 10.0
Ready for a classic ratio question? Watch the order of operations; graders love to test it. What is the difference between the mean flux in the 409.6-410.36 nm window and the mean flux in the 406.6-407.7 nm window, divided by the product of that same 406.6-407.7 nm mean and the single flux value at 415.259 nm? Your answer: -0.022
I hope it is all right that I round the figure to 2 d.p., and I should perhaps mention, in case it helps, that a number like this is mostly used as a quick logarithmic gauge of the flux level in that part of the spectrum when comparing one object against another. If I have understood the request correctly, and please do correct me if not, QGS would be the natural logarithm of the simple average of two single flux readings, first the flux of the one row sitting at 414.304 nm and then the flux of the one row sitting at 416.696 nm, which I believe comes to 1.96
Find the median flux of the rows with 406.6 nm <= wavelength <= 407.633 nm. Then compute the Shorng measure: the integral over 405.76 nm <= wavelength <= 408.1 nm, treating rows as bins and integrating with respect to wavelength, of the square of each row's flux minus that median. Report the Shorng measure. 1.32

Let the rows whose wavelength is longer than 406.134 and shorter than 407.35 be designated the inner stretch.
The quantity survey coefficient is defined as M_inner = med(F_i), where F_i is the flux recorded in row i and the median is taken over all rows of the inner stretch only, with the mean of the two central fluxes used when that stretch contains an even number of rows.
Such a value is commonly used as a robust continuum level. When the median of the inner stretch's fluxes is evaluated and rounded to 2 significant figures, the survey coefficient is 7.3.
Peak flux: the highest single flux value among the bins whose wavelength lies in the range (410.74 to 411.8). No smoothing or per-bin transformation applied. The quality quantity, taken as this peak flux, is 9.17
